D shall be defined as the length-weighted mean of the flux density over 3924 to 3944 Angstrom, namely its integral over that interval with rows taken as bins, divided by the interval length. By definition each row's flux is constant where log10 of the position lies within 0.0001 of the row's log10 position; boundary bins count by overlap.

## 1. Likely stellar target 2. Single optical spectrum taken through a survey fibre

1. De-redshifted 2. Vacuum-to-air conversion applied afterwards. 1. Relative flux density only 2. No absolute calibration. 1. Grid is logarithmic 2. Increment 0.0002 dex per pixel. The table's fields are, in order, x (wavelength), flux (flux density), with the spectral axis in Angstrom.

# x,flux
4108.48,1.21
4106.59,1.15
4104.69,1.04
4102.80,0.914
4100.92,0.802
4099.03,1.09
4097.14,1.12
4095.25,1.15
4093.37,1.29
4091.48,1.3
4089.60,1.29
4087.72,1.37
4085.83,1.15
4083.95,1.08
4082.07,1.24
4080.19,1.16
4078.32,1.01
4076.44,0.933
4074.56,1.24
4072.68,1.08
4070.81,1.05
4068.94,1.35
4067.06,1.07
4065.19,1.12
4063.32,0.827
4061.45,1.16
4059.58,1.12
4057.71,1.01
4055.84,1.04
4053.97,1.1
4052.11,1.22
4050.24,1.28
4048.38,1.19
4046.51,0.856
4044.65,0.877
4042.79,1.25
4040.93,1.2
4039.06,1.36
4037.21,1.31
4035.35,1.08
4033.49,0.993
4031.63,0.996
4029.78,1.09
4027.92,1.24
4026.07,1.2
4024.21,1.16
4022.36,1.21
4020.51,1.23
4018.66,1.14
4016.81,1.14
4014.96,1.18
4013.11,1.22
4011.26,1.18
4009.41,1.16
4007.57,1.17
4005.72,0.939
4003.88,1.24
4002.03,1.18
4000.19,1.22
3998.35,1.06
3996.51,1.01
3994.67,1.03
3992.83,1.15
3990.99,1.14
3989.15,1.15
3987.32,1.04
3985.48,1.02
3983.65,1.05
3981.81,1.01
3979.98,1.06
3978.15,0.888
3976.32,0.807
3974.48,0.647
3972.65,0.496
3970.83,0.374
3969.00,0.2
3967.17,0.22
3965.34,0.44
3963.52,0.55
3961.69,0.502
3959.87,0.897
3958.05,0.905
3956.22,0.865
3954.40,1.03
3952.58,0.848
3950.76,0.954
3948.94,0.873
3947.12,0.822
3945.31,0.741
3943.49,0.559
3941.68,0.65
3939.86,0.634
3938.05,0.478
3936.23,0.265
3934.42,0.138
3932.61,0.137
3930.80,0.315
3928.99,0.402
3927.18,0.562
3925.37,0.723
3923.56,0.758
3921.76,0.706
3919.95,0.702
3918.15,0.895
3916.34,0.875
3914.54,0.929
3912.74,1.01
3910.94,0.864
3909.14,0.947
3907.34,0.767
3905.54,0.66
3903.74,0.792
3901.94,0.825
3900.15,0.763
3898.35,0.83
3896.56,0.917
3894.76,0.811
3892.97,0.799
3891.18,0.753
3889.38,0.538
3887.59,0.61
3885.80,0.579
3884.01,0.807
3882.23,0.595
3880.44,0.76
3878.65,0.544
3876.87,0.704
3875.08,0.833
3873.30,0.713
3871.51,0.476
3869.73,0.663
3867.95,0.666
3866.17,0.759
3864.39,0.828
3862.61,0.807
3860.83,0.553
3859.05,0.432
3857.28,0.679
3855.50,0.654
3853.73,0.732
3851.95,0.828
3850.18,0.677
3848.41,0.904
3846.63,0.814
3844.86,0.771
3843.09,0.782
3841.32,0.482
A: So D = 0.4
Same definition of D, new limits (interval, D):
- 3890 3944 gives 0.7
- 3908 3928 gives 0.8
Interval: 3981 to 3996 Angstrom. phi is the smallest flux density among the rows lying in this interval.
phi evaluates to 1.01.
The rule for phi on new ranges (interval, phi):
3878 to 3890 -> 0.538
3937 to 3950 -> 0.478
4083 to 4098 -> 1.08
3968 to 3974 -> 0.2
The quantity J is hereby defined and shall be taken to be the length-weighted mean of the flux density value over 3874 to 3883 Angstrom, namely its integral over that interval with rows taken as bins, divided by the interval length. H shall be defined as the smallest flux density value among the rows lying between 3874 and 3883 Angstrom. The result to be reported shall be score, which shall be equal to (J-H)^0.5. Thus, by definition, 0.38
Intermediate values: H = 0.544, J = 0.69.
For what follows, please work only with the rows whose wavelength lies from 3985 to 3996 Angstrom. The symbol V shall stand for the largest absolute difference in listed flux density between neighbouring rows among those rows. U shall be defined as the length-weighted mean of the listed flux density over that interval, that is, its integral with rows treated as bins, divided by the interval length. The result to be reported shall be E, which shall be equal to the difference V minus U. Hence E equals -1.0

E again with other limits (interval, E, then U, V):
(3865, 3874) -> -0.4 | 0.66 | 0.24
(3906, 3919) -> -0.7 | 0.89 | 0.18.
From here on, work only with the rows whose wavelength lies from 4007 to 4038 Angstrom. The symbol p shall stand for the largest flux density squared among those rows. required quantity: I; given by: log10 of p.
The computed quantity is 0.23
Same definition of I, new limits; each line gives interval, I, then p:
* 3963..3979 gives -0.10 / 0.79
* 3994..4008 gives 0.19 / 1.54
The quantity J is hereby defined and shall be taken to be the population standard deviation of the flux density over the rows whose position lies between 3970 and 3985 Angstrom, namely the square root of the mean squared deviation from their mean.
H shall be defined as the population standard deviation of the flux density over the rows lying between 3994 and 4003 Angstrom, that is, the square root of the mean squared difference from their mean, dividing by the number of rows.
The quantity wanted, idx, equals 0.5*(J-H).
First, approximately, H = 0.084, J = 0.24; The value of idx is 0.08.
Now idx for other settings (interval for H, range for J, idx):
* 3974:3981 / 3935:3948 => 0.01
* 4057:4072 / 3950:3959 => -0.04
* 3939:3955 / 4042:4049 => 0.02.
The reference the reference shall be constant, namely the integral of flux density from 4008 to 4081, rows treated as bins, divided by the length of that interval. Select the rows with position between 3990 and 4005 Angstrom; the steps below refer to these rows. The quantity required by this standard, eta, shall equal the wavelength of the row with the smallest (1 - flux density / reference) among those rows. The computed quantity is 4003.88 Angstrom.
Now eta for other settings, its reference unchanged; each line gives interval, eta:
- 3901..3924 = 3912.74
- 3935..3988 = 3979.98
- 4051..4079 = 4068.94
